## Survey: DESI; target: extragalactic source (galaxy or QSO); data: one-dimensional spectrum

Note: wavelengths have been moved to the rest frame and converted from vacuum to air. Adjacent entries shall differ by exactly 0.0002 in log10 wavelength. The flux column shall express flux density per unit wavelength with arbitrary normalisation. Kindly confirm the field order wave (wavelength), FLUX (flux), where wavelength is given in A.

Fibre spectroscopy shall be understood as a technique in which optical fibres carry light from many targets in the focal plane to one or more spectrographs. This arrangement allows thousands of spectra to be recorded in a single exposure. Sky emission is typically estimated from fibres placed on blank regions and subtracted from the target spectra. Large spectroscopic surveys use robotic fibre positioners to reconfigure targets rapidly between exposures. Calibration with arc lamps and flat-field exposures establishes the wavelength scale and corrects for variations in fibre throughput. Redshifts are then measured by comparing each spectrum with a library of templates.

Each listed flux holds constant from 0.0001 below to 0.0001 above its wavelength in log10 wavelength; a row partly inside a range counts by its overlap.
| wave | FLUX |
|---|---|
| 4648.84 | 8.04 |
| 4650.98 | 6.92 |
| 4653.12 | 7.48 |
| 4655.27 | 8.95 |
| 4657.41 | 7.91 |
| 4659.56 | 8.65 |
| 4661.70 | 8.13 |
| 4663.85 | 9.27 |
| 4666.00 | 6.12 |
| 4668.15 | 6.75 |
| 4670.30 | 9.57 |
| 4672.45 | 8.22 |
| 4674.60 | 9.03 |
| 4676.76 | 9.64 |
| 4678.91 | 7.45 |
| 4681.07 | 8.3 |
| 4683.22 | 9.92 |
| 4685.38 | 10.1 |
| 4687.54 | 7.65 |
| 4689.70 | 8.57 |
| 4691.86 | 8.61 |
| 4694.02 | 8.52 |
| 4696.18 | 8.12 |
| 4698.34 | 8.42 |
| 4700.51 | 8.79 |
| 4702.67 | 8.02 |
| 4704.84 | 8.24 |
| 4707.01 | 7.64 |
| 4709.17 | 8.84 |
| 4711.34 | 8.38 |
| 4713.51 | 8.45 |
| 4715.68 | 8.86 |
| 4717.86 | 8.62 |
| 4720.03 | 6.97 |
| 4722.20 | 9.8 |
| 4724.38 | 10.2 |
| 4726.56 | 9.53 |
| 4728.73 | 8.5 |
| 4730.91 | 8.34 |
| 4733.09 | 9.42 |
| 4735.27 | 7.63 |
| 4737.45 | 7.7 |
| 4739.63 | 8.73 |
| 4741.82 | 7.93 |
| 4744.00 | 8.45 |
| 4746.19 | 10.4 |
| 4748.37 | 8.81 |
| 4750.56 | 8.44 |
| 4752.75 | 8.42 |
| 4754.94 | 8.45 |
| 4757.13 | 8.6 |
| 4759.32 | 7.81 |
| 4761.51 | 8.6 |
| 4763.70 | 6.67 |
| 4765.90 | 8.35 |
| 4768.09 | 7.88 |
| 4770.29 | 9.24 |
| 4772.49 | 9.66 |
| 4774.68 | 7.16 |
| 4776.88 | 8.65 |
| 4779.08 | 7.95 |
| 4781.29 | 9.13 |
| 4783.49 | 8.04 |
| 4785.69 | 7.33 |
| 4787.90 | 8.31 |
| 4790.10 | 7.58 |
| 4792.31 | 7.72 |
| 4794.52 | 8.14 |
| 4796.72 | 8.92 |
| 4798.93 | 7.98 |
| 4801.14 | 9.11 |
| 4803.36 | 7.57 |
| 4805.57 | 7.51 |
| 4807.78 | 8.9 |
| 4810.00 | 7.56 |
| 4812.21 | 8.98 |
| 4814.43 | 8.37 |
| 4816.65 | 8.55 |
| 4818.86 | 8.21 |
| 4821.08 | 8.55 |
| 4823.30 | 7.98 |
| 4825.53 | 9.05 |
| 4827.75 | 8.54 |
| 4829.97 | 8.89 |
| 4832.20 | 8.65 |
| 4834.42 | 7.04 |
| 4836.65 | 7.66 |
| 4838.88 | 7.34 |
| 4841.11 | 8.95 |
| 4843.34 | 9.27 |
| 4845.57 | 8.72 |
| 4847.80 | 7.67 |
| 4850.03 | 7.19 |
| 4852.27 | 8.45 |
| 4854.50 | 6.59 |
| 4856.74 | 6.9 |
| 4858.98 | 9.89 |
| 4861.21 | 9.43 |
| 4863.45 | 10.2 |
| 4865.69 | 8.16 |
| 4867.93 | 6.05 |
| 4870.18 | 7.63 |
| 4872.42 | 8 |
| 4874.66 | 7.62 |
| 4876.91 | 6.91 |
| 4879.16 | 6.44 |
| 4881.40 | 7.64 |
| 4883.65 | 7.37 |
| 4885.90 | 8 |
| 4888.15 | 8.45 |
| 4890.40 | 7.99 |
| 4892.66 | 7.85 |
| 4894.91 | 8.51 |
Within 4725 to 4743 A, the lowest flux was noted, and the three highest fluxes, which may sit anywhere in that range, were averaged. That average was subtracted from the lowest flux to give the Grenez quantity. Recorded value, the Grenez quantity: -1.60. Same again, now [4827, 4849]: -2.00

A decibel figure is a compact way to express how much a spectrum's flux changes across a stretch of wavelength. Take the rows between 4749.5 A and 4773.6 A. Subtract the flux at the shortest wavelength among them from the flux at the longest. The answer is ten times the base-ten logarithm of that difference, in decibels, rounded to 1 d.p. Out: 0.9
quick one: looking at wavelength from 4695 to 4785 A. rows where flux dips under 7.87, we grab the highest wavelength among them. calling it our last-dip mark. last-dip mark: 4774.68 A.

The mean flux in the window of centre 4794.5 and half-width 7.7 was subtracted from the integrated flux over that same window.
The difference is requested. 119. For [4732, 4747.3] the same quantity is 123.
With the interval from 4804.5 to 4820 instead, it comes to 120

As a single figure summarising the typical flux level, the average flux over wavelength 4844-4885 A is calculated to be 7.8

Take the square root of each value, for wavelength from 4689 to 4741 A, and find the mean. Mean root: 2.92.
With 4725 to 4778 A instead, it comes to 2.91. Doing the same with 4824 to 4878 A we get 2.84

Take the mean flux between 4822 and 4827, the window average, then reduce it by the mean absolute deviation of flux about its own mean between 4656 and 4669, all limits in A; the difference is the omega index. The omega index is 7.60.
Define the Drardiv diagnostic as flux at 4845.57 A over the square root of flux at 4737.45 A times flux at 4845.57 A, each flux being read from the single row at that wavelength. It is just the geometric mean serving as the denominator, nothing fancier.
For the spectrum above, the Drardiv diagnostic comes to 1.06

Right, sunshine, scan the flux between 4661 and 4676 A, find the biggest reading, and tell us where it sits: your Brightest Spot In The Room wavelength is 4670.30 A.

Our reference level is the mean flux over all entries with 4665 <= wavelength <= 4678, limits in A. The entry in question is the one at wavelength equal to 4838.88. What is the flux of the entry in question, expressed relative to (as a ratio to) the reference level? 0.89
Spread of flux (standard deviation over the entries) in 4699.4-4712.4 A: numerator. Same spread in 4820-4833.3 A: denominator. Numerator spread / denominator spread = 1.25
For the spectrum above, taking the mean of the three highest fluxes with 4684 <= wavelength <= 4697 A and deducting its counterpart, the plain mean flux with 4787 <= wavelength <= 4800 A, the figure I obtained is 1.0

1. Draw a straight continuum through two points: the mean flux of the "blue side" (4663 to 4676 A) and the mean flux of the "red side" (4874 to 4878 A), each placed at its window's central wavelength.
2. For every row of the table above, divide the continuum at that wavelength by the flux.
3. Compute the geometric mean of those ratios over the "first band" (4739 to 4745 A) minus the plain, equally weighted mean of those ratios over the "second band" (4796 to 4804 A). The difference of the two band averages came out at 0.03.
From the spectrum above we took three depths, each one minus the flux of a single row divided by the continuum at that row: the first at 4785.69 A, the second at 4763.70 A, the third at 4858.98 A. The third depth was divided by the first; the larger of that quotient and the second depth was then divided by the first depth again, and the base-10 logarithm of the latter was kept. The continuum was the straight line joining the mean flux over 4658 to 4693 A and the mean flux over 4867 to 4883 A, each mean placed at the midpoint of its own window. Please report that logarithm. 0.4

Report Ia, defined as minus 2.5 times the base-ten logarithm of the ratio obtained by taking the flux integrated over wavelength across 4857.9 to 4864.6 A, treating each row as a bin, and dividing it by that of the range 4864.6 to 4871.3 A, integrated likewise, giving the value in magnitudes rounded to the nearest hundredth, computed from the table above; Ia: -0.33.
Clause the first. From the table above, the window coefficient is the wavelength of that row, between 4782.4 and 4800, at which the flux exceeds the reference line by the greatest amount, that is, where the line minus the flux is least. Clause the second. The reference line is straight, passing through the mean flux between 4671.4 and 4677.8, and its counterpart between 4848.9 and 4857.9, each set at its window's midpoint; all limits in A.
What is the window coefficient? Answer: 4796.72 A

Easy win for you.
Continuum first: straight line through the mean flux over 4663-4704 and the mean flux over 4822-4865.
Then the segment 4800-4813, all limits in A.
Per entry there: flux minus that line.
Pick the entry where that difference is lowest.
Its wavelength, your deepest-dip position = 4805.57 A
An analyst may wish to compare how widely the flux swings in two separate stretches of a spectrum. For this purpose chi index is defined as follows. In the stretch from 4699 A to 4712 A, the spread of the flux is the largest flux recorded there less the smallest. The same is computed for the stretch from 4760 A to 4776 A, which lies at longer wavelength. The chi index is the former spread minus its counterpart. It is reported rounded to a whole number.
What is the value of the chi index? -2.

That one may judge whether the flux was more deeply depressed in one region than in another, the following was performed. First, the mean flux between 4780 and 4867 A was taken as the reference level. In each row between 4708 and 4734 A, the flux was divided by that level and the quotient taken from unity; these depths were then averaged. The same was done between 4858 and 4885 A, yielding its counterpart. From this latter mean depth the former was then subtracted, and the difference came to 0.11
